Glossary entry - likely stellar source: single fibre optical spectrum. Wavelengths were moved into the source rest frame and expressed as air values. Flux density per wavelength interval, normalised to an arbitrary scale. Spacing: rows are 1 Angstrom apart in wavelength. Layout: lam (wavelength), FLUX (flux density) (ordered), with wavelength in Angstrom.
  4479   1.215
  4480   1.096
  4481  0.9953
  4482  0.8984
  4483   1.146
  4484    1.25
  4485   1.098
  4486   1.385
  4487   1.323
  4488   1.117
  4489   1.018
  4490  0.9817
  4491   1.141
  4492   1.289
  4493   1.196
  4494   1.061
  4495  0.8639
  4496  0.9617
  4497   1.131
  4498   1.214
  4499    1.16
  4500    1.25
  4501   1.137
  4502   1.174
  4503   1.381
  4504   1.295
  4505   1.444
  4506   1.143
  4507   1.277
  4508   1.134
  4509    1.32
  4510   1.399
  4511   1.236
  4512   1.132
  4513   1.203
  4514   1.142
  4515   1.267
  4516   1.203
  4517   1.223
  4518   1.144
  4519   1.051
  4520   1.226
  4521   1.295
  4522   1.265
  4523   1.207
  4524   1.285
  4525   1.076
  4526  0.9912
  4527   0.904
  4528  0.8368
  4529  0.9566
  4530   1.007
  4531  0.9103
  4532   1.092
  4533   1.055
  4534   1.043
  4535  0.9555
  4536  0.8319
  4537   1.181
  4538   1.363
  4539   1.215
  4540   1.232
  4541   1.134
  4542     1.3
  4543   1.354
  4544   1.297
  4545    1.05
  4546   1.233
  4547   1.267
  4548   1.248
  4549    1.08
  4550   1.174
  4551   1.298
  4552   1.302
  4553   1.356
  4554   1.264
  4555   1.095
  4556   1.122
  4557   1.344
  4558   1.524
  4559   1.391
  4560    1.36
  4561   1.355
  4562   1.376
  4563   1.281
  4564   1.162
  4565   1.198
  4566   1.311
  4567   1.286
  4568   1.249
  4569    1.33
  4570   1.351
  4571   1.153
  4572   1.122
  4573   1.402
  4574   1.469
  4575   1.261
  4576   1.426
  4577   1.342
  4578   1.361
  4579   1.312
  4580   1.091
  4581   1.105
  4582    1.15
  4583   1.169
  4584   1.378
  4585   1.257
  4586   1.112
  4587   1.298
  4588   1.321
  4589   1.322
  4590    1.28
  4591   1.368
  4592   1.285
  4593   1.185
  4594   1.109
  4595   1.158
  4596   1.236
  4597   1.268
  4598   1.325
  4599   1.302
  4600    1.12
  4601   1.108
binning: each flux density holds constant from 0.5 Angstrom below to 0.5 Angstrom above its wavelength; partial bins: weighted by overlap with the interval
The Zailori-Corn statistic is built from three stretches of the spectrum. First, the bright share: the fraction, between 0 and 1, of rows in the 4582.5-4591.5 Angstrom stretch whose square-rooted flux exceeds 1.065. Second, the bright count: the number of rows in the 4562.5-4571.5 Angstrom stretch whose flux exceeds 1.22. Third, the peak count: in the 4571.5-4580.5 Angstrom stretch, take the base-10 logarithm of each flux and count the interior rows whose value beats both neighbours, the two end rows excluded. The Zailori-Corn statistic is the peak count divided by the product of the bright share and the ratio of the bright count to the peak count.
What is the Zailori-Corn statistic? 1.7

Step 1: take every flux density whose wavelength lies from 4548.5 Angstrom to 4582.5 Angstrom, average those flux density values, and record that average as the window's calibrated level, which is 1.28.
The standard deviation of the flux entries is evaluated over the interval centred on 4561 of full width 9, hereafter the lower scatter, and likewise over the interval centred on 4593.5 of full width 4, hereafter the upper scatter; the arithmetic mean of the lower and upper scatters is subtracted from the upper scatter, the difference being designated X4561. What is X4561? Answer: -0.02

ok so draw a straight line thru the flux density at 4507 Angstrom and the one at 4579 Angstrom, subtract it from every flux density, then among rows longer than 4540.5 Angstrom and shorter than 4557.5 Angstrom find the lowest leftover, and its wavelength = 4545 Angstrom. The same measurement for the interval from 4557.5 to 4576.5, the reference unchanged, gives 4572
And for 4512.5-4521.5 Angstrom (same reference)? 4519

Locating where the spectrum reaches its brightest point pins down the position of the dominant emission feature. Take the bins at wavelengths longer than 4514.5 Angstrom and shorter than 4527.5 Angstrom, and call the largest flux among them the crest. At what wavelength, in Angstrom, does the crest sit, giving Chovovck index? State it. 4521 Angstrom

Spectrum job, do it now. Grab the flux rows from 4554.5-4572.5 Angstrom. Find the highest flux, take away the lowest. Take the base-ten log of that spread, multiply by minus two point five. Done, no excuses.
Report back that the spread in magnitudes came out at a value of 0.9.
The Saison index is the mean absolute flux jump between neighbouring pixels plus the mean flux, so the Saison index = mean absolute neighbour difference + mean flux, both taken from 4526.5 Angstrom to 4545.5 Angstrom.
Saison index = 1.21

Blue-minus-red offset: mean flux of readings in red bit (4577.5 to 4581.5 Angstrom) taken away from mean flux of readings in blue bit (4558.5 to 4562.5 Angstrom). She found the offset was 0.15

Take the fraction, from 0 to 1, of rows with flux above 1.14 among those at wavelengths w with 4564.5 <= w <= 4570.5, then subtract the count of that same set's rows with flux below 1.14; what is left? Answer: 1.0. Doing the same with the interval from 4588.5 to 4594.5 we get -0.2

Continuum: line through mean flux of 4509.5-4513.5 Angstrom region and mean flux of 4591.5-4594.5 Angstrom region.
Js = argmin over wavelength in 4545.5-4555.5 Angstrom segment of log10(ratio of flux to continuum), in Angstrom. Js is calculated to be 4549 Angstrom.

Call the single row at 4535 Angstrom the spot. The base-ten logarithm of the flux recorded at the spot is -0.02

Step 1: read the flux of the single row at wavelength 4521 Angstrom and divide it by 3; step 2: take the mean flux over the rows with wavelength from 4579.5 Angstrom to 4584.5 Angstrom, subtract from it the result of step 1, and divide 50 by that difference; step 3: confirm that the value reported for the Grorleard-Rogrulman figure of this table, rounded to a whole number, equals 67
